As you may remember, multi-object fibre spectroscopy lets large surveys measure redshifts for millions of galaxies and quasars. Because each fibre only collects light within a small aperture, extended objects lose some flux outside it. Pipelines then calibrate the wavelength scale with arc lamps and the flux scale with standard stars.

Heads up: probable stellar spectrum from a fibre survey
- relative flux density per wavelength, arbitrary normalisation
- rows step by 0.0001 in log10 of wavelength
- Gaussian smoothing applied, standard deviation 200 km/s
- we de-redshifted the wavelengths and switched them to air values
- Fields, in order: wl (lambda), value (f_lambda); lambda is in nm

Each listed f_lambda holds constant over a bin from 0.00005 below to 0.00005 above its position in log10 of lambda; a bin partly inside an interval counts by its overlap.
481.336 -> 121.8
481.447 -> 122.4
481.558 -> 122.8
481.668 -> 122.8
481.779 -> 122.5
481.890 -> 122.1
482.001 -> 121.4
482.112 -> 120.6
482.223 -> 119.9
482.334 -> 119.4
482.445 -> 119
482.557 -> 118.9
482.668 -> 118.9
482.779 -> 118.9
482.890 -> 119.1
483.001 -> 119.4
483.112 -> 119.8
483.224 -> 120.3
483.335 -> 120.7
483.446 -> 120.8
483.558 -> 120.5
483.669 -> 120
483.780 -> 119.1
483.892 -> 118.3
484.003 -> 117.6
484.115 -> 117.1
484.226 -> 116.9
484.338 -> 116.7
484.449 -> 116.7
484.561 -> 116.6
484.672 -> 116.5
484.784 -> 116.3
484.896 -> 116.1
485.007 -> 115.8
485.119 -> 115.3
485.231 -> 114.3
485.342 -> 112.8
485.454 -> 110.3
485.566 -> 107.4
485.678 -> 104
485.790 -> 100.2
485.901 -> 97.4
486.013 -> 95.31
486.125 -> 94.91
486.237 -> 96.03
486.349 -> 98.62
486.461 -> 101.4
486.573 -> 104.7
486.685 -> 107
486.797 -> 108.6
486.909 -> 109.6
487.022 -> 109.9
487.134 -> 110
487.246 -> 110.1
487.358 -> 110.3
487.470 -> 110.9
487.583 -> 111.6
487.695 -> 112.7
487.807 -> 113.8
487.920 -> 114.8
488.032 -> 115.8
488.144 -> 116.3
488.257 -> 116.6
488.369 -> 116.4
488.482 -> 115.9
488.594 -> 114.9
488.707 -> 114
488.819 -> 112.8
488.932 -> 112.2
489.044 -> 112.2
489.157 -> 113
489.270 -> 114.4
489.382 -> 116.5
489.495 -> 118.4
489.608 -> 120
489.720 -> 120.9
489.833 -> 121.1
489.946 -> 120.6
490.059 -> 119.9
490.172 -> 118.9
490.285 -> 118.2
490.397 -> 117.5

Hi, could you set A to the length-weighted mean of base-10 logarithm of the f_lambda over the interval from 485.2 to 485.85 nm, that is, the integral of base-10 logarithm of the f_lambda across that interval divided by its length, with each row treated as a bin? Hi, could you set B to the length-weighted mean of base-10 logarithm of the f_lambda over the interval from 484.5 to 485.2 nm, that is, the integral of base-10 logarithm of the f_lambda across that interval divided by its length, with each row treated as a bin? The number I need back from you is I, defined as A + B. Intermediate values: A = 2.03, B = 2.06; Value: 4.10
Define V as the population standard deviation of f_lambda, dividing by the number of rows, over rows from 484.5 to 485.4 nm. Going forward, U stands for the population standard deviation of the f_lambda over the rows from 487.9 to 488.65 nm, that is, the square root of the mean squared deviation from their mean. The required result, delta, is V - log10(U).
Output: 1.4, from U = 0.7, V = 1.23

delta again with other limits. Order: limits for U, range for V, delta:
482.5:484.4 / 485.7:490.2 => 7.2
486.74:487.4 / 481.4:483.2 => 1.8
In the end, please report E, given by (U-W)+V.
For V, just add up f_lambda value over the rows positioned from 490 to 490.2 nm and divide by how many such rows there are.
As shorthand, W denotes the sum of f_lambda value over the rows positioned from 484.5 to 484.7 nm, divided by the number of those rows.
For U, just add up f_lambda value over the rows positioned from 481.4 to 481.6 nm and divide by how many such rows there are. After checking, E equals 125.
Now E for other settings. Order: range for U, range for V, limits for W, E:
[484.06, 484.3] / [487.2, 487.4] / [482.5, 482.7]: 108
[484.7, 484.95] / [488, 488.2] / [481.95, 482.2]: 111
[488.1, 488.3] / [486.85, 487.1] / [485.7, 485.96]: 127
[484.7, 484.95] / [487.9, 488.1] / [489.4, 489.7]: 112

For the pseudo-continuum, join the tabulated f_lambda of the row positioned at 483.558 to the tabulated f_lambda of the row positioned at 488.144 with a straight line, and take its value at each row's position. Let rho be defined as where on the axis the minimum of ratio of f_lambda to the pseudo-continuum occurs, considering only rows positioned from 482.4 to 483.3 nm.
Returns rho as 482.445 nm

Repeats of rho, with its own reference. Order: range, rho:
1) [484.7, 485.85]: 485.790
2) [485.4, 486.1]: 486.013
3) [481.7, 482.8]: 482.445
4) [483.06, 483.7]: 483.112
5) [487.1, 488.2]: 487.134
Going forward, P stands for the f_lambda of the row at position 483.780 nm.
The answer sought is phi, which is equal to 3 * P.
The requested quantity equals 357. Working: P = 119.1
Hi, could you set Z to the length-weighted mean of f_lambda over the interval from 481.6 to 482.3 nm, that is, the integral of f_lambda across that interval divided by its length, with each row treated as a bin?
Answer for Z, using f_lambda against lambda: 122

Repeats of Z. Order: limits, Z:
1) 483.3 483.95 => 120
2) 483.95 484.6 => 117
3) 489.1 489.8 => 117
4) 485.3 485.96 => 105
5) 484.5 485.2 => 116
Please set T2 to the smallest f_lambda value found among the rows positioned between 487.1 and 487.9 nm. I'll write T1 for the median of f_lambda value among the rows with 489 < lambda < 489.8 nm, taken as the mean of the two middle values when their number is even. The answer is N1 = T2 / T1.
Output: 0.94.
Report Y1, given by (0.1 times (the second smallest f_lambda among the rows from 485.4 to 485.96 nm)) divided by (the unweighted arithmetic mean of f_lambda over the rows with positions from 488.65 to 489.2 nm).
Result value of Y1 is 0.089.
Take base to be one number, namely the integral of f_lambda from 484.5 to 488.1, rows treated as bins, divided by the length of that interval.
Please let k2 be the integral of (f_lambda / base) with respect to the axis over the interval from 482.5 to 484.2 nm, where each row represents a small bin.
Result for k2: 1.86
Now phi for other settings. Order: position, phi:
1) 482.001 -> 364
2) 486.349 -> 296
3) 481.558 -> 368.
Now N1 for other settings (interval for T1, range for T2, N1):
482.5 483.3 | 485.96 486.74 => 0.80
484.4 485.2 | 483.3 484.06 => 1.01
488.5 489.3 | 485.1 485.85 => 0.89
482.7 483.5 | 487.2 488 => 0.92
